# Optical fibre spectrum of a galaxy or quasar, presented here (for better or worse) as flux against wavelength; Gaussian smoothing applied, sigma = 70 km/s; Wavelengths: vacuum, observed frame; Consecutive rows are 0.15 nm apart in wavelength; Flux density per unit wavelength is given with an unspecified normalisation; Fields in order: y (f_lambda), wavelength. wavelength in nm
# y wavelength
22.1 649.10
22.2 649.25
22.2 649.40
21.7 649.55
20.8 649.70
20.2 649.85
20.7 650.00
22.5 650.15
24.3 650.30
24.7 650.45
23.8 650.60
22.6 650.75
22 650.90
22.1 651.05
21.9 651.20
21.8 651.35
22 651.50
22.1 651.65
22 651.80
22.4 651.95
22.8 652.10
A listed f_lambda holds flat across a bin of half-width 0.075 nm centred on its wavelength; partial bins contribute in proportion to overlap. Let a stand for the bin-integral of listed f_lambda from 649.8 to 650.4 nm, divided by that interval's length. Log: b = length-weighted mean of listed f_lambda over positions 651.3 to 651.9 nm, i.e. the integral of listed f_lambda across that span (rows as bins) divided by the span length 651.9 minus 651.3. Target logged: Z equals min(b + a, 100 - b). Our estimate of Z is 44.1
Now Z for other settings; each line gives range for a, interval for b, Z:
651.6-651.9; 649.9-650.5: 44.9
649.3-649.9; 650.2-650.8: 45.2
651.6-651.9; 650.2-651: 45.5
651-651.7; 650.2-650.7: 46.1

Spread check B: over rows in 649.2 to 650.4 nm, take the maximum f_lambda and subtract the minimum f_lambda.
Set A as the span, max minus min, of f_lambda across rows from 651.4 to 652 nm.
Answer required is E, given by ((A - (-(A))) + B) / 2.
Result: 2.45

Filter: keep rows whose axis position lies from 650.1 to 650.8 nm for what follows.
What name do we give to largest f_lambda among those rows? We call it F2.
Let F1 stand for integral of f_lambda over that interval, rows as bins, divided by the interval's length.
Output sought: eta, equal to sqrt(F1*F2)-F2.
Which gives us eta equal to -0.53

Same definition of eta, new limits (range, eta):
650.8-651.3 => -0.04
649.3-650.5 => -1.34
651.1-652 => -0.19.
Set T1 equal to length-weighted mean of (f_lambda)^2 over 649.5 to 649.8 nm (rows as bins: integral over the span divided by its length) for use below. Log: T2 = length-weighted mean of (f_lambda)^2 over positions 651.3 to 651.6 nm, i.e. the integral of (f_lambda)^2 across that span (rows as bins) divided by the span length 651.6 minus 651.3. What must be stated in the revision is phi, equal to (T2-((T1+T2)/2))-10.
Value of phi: 7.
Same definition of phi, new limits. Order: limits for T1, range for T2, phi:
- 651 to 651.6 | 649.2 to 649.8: -17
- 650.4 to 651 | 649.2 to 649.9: -49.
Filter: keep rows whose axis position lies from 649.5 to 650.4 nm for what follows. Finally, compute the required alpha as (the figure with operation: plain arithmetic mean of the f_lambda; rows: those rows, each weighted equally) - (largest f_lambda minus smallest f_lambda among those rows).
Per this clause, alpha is 17.6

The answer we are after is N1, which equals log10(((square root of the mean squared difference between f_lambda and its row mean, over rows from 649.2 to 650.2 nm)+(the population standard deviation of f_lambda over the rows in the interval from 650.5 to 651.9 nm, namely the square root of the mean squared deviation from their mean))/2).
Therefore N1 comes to -0.15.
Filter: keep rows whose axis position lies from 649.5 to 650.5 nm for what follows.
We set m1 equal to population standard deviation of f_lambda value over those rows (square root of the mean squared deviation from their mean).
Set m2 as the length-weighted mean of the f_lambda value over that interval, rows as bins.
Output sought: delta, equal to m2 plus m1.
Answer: 23.7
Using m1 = 1.7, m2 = 22.1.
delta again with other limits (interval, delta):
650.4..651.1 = 24.1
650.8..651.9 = 22.1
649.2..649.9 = 22.2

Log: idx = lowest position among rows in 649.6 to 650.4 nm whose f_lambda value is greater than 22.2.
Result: 650.15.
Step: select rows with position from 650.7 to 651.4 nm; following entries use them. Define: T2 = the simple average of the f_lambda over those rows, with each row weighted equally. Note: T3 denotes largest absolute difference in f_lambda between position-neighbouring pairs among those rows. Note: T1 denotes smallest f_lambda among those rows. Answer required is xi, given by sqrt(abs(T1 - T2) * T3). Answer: 0.4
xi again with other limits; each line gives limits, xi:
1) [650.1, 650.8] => 1.4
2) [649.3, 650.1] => 0.9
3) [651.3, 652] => 0.3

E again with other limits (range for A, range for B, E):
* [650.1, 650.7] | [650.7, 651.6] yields 2.60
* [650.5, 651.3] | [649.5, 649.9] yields 2.65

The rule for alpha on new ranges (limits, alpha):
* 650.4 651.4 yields 19.8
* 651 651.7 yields 21.7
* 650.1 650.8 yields 21.4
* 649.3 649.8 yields 20.2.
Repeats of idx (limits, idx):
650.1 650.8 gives 650.15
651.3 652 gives 651.95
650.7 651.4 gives 650.75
